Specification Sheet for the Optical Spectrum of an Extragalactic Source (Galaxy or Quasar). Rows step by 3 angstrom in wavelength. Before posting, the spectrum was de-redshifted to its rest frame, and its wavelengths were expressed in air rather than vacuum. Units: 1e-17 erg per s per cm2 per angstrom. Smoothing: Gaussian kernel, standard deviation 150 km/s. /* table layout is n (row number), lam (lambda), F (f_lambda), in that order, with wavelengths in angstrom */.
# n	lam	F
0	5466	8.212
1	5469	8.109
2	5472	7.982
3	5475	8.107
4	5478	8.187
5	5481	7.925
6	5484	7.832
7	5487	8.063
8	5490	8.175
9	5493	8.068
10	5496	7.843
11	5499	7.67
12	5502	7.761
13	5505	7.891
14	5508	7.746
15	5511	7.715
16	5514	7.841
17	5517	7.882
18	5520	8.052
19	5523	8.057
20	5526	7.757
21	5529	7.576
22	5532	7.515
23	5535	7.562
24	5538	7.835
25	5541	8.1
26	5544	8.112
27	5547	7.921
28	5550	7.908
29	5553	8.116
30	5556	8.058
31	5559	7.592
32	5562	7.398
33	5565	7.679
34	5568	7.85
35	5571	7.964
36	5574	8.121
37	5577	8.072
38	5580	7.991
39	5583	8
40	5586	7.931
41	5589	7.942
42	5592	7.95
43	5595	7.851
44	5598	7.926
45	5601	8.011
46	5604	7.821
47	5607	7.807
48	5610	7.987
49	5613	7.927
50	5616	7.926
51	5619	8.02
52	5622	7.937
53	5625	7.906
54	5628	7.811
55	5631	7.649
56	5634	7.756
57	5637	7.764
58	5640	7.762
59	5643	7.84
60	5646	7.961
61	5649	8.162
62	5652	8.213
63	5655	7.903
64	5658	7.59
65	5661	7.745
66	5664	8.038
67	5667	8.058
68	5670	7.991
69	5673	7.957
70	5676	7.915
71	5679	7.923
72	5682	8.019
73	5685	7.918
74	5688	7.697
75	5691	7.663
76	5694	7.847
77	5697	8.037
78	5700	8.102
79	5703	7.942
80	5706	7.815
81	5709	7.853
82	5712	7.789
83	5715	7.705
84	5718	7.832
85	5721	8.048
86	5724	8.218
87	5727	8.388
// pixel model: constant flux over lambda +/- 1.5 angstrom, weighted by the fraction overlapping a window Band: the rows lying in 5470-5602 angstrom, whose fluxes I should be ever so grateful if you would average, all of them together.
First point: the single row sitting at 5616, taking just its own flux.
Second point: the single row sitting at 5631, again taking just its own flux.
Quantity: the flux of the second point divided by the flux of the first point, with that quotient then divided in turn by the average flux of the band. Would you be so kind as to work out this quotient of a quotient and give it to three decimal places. 0.122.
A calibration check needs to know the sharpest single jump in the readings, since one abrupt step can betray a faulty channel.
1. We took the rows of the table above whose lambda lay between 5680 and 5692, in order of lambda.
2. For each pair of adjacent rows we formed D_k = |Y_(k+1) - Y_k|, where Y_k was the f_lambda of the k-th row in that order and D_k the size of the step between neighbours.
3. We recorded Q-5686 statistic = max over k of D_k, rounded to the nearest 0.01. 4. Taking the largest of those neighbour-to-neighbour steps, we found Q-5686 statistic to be 0.22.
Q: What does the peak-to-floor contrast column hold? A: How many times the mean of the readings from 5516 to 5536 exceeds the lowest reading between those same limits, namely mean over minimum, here 1.034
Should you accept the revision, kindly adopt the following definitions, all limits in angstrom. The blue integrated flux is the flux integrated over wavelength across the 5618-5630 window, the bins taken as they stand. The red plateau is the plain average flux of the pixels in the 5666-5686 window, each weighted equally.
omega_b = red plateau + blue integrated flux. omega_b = 103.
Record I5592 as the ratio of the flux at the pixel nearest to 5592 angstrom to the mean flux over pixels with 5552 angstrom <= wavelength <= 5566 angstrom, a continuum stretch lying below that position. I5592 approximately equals 1.02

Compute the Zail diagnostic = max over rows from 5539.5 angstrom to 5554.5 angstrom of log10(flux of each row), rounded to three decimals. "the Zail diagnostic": 0.909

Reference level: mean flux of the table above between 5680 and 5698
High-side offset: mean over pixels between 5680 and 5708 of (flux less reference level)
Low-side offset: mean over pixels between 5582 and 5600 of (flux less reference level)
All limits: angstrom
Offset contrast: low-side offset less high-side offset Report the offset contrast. 0.040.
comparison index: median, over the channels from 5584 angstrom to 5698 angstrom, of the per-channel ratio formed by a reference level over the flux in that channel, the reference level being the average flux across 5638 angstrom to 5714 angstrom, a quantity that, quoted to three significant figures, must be 0.998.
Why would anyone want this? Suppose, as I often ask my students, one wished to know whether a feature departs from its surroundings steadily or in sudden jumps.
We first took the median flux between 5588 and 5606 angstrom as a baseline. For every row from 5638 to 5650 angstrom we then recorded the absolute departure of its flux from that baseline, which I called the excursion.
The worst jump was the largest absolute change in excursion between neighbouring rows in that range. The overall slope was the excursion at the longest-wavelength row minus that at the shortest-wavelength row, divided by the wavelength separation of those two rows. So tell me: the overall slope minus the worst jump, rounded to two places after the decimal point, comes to -0.19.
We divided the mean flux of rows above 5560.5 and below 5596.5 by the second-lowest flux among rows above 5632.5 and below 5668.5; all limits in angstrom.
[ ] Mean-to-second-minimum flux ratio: 1.02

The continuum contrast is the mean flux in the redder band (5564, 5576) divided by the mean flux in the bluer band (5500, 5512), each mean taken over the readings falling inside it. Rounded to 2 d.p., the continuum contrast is 1.02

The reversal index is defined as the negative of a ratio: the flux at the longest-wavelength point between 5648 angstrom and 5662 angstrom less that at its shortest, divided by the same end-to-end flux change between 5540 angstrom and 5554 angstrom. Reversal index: 26.1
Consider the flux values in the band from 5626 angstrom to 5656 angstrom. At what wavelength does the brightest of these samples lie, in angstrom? 5652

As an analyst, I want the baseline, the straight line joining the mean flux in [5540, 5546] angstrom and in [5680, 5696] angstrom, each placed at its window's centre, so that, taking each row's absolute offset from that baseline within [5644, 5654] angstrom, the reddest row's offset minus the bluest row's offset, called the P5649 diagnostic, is 0.26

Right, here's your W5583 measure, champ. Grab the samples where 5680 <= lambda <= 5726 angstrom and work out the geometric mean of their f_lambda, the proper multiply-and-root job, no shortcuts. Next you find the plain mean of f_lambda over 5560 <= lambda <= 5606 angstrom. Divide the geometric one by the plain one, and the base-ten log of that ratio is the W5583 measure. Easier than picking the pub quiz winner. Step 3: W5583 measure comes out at 0.000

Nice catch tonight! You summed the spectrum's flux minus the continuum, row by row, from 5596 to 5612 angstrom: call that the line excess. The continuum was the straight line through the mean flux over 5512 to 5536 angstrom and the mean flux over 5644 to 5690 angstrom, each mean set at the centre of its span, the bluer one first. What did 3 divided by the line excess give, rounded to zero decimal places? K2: 14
